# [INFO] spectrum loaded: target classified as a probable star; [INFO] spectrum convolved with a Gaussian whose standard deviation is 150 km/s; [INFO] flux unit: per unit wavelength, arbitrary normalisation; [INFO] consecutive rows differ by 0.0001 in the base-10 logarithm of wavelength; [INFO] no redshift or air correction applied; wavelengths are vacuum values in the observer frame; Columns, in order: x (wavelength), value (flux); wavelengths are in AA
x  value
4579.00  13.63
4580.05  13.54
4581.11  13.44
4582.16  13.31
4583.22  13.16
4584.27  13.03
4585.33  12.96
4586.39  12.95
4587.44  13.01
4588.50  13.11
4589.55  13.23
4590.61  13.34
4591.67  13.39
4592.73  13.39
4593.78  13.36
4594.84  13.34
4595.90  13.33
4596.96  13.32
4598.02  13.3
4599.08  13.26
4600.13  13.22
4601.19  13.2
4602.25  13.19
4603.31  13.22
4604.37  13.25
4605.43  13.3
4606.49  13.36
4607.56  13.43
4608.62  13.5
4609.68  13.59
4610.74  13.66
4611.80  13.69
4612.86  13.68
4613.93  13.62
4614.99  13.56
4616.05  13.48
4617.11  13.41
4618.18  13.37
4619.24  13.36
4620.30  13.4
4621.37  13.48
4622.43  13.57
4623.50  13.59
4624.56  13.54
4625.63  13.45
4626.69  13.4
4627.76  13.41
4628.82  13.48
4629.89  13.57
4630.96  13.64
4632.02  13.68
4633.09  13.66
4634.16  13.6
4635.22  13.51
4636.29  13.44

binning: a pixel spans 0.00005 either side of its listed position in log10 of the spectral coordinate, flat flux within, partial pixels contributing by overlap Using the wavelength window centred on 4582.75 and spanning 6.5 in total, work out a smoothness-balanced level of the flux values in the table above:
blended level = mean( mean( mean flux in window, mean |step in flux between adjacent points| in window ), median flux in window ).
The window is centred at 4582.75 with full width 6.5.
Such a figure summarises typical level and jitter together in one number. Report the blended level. 10.0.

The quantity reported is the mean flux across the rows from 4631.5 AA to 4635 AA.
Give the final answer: 13.6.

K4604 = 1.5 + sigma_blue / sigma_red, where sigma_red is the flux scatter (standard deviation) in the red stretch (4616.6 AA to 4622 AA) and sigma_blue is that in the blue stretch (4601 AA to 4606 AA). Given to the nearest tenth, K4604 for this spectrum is 2.4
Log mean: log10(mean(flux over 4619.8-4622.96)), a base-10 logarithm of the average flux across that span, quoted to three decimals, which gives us 1.130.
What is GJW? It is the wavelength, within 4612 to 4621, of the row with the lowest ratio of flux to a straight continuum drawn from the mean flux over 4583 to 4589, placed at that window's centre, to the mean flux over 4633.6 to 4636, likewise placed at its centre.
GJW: 4619.24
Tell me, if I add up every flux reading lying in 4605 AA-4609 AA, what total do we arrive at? 54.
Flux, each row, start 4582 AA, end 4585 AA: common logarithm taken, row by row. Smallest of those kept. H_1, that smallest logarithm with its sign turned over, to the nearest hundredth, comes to -1.11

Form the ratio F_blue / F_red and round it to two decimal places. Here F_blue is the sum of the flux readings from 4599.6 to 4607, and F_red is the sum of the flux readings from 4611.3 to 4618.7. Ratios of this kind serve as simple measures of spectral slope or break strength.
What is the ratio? 0.98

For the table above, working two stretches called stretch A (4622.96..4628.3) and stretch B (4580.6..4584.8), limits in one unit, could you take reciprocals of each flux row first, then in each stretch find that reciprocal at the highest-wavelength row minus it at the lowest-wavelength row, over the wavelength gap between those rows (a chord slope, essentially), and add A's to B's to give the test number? 0.0010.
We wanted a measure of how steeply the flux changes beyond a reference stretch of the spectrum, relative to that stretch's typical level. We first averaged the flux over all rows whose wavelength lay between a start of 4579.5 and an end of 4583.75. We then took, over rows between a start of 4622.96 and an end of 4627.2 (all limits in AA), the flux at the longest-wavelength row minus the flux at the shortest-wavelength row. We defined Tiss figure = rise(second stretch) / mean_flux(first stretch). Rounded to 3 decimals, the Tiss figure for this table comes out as -0.014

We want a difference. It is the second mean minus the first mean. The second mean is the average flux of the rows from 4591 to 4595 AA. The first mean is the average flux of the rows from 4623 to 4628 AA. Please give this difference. -0.11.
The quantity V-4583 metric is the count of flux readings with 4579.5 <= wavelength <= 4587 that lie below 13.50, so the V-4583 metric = 6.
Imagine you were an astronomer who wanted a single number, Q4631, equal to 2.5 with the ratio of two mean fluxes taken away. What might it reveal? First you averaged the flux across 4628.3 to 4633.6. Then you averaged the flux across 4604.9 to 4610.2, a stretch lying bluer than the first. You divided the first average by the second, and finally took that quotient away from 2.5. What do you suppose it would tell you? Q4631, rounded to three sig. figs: 1.49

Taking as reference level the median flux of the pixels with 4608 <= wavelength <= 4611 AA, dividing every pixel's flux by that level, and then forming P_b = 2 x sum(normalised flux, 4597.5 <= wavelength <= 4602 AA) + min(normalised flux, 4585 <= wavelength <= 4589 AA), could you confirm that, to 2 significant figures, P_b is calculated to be 8.7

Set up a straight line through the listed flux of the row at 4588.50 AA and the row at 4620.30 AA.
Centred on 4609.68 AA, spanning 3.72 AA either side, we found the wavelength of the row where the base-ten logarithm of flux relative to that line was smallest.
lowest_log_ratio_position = 4606.49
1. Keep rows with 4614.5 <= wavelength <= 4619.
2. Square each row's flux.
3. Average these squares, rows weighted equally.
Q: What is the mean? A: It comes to 181.0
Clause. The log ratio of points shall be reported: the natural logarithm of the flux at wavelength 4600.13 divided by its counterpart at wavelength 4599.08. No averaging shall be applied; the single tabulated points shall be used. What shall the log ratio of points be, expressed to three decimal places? -0.003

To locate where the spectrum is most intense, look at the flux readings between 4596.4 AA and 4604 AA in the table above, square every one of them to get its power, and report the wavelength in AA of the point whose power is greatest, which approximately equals 4596.96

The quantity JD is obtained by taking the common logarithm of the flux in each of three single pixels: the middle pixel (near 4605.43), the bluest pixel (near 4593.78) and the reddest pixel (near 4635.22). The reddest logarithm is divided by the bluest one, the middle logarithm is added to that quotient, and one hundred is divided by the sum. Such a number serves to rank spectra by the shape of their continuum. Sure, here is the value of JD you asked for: 46.99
